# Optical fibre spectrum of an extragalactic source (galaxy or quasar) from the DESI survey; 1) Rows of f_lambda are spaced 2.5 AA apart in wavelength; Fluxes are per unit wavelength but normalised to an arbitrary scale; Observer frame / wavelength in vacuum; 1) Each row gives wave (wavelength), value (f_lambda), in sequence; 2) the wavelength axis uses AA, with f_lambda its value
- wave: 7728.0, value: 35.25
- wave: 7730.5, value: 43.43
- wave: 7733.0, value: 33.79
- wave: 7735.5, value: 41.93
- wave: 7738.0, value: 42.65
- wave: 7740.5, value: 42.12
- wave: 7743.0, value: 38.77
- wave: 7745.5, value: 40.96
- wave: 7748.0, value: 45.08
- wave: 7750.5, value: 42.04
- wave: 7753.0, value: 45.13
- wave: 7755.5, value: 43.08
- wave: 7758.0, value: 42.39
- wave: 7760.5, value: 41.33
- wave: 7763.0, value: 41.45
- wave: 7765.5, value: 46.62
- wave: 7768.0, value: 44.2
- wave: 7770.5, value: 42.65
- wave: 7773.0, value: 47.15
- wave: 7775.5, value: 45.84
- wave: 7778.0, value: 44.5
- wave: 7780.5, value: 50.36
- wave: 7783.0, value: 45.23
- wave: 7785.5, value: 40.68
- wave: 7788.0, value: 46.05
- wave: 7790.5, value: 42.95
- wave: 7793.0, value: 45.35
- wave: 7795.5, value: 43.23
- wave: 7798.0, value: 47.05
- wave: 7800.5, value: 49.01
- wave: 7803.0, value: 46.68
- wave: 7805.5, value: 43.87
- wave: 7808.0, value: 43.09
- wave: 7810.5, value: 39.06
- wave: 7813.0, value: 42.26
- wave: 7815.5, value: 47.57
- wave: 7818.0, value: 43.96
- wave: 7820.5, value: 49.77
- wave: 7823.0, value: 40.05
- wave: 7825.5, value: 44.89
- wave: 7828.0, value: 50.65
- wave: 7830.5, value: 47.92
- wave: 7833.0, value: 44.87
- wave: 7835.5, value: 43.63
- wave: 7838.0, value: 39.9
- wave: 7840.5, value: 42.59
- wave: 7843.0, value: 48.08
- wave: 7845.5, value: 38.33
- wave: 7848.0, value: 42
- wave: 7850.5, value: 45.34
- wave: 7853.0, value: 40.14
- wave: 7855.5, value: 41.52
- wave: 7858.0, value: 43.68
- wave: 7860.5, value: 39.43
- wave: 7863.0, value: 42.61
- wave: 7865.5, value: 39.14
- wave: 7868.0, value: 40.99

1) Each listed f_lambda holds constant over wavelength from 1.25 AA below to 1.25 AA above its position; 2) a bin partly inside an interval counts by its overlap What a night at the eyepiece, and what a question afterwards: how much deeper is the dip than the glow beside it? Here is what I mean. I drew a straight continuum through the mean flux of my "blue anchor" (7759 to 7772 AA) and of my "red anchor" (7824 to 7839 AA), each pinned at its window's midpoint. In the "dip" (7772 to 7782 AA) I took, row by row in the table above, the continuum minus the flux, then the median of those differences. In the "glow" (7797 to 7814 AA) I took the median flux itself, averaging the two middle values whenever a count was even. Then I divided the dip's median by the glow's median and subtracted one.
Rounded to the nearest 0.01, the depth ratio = -1.07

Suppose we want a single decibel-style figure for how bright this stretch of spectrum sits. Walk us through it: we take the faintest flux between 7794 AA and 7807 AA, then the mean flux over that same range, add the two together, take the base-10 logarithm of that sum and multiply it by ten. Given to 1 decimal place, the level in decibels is 19.5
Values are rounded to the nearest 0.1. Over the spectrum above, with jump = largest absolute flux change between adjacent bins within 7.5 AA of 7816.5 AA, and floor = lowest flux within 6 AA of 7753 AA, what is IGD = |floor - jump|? 32.3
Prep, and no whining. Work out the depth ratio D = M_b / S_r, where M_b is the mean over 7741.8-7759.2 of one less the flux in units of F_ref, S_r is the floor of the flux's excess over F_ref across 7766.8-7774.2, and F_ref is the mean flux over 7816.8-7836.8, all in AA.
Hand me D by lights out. -0.023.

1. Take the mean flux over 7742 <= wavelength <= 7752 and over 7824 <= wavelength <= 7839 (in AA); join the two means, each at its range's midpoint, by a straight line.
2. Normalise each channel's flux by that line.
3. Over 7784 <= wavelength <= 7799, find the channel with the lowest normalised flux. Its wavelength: 7785.5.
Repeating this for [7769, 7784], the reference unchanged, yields 7770.5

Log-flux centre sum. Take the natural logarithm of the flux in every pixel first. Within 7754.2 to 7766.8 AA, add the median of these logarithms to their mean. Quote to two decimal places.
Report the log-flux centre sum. 7.51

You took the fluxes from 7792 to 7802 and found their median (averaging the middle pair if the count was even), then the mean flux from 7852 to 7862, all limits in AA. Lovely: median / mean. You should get 1.12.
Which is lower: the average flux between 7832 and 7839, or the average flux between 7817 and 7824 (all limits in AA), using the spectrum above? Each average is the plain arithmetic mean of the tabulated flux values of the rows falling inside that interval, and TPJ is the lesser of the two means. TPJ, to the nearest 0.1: 42.8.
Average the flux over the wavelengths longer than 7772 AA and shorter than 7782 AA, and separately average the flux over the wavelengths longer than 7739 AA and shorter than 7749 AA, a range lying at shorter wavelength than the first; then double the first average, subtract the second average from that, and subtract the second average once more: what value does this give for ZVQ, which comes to 10.5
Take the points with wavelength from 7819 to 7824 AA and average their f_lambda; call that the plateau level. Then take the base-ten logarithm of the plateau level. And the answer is 1.65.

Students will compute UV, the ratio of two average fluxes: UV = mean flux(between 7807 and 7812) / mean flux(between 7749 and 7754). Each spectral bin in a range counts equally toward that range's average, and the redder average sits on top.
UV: 0.94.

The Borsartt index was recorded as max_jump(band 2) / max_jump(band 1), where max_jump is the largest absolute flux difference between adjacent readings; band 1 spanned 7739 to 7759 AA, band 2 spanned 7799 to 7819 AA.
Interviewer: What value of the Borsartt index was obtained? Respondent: 1.3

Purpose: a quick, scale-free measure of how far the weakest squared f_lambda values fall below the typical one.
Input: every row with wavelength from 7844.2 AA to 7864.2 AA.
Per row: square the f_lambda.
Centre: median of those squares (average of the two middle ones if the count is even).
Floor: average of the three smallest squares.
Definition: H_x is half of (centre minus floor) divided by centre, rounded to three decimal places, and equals 0.057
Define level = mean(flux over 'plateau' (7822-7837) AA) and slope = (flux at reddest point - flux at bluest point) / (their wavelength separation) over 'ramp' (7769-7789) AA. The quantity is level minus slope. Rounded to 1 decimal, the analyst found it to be 45.1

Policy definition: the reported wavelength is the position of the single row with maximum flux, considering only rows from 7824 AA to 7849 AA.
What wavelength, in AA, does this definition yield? 7828.0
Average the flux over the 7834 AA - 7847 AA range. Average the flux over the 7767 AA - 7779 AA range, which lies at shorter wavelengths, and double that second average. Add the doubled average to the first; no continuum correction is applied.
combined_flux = 132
